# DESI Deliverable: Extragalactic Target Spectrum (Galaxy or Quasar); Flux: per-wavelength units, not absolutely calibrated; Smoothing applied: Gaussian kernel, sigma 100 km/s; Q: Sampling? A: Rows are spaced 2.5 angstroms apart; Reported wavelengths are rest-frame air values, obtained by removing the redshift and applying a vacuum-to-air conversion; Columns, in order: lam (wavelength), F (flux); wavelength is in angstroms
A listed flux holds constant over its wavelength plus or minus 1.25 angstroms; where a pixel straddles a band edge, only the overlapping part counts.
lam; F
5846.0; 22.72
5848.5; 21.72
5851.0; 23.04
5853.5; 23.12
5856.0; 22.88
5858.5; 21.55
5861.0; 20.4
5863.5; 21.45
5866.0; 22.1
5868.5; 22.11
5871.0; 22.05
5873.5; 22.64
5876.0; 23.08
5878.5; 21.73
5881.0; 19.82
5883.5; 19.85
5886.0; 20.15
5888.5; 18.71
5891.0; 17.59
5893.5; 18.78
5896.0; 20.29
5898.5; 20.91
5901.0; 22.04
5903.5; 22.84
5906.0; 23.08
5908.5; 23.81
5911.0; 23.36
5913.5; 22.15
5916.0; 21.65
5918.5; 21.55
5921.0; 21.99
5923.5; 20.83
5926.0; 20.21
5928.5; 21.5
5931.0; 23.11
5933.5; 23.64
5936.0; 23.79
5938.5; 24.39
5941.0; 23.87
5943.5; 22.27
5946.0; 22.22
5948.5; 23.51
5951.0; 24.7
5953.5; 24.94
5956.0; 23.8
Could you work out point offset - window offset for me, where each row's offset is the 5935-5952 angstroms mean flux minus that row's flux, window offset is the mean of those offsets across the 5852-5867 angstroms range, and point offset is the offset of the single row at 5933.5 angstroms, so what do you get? -1.7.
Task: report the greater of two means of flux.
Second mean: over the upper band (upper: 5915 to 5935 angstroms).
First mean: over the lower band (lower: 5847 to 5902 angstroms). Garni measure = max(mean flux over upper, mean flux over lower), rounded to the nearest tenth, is 21.8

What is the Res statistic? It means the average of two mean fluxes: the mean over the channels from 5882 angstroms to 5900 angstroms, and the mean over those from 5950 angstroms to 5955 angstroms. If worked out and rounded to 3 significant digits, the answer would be 22.1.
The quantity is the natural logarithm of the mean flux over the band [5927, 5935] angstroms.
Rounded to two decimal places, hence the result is 3.12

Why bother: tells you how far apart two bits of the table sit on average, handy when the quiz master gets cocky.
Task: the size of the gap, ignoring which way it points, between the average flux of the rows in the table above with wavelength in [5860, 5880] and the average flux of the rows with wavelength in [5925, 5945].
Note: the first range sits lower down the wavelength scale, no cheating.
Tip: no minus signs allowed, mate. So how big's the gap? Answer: 0.9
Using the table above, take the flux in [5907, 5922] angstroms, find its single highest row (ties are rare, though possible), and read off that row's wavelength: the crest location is 5908.5 angstroms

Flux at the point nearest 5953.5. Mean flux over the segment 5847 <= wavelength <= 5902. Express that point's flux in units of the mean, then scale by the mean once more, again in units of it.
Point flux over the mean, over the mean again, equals 0.0556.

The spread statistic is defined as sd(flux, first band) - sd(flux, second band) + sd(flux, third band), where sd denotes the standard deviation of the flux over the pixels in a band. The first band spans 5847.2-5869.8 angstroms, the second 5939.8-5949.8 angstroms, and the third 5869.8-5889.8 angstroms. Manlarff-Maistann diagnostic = 1.6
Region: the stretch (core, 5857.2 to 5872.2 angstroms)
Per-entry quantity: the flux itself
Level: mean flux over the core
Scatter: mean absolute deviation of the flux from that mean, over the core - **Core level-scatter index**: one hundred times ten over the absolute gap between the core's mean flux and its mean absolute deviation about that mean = 47.3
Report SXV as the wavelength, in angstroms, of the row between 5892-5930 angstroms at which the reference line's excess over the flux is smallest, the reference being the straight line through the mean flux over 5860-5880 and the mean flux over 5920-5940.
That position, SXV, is 5908.5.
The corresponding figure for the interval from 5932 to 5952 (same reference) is 5951.0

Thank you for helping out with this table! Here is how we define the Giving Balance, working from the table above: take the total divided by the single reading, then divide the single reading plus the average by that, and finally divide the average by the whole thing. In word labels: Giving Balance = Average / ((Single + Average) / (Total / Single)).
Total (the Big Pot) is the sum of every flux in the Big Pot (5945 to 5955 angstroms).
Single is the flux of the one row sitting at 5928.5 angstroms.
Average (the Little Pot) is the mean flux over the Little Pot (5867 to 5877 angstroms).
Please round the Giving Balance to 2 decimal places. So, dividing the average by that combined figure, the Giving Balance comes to 2.27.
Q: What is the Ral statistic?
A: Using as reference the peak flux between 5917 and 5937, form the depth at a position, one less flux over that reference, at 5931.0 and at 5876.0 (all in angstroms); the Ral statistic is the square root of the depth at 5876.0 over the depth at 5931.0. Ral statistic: 1.0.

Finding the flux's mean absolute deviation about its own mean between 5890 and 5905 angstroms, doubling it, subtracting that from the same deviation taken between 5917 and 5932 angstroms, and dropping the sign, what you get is 2.4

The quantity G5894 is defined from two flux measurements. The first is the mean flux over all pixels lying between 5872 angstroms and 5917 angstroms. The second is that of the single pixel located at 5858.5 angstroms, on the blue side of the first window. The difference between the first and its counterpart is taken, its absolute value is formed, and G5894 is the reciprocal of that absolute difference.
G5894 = 3.3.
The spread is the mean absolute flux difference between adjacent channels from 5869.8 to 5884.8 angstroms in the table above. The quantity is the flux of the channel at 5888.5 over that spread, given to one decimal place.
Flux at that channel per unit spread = 21.7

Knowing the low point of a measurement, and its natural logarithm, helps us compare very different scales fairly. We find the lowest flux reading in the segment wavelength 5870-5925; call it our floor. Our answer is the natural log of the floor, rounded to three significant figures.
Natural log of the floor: 2.87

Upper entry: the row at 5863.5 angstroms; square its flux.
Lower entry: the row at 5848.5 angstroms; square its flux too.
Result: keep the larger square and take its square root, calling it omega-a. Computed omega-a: 21.7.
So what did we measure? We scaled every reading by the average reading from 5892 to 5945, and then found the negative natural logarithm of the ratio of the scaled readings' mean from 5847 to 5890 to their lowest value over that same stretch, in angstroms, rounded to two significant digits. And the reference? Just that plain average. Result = -0.14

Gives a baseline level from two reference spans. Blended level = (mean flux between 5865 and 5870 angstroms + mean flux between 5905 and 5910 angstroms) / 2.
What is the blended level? 22.8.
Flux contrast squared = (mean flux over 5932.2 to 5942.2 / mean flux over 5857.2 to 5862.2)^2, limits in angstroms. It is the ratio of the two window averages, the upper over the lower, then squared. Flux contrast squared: 1.3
